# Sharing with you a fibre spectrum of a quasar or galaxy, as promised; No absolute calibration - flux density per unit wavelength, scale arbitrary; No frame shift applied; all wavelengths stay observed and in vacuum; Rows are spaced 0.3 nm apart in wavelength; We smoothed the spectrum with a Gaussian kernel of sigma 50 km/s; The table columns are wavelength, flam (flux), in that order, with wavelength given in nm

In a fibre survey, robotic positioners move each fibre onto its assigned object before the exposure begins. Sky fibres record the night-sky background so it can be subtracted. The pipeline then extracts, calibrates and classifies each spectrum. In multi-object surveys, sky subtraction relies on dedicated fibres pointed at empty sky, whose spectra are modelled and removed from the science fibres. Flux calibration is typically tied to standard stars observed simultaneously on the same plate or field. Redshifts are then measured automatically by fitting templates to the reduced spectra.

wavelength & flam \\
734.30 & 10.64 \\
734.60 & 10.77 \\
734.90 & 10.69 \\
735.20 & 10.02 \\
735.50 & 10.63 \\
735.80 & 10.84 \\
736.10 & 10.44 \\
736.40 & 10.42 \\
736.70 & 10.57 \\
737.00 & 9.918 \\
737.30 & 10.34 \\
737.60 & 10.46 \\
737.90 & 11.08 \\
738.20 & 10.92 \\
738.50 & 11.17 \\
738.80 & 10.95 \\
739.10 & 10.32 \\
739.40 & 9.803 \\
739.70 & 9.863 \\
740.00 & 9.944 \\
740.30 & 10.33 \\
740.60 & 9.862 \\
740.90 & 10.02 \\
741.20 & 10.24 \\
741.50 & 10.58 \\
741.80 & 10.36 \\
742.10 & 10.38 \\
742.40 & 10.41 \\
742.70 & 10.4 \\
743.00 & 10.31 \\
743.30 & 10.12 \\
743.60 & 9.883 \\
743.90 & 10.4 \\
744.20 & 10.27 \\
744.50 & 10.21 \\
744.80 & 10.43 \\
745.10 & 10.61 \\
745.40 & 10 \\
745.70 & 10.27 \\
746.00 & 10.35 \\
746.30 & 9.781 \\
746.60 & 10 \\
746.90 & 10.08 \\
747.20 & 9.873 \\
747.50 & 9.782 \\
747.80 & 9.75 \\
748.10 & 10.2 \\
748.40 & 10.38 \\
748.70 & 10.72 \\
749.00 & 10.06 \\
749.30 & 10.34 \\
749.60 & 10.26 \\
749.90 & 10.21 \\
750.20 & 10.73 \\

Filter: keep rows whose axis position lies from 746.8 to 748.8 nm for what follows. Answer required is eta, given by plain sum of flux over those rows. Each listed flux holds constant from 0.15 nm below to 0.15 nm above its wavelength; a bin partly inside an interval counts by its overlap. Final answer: 70.8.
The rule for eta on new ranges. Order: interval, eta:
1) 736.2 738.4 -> 73.7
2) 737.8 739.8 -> 74.1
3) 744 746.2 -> 72.1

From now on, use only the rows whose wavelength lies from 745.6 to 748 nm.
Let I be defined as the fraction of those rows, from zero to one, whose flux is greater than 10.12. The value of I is 0.25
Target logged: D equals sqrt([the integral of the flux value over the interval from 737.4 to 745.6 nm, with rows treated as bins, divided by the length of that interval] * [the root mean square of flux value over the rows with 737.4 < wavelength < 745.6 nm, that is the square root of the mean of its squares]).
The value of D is 10.3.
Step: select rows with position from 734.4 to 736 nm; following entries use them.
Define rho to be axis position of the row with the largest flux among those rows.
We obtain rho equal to 735.80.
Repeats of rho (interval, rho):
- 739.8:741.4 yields 740.30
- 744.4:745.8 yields 745.10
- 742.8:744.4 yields 743.90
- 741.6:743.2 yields 742.40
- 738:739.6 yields 738.50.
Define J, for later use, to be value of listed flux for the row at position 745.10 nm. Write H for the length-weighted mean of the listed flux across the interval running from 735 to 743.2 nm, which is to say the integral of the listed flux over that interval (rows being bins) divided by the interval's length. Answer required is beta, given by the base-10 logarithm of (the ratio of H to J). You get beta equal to -0.009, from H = 10.4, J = 10.61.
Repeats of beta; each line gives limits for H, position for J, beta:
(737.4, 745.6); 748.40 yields -0.001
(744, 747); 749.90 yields 0.000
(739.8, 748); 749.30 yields -0.007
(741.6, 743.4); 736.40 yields -0.003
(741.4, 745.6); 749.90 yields 0.004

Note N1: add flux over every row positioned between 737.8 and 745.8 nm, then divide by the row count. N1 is 10.3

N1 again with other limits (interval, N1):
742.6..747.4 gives 10.2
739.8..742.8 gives 10.3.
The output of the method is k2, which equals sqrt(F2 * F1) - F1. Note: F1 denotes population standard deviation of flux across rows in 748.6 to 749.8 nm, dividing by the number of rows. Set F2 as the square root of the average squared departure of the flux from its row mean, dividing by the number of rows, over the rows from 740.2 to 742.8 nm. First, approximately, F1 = 0.24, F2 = 0.21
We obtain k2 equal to -0.017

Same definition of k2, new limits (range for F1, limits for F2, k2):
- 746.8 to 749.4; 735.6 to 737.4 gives -0.011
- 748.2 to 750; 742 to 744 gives -0.009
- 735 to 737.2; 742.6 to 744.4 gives -0.070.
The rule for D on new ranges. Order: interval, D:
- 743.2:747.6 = 10.1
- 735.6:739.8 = 10.5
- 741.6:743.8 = 10.3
